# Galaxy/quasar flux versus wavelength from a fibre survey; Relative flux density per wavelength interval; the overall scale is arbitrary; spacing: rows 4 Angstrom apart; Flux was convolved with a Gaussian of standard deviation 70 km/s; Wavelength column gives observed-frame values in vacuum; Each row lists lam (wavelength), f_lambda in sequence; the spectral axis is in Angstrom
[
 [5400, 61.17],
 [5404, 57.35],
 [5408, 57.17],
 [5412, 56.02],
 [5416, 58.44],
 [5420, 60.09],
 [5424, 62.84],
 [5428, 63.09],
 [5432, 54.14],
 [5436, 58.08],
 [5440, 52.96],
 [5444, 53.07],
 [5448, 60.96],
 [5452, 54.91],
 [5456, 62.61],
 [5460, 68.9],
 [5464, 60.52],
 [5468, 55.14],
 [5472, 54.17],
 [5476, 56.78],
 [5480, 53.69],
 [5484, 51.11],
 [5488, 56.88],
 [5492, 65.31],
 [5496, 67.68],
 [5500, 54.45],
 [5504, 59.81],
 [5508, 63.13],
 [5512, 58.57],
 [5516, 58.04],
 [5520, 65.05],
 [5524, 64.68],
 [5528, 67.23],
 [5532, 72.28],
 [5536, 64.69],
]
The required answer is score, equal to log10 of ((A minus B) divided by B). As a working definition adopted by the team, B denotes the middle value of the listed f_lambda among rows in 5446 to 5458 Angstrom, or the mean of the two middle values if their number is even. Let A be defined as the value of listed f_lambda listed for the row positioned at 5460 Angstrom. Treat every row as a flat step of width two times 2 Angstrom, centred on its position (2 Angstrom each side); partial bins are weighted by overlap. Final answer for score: -0.89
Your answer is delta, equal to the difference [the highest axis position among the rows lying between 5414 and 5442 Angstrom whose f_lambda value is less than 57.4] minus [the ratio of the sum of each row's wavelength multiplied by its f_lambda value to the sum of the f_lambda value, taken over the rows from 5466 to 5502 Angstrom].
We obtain -44.5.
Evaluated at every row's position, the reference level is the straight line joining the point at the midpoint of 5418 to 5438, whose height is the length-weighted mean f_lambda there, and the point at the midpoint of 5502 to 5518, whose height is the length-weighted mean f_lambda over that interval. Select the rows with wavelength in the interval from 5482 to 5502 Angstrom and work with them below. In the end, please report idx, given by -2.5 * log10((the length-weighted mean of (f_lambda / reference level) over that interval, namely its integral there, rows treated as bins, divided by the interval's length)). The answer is 0.014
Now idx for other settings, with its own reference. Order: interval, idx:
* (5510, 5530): -0.050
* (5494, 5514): -0.015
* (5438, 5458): 0.052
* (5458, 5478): 0.012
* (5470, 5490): 0.100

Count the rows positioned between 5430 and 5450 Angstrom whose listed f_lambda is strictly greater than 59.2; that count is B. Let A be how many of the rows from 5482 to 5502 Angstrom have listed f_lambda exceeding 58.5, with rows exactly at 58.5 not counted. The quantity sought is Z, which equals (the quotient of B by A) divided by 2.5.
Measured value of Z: 0.2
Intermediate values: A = 2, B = 1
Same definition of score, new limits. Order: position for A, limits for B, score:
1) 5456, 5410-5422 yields -1.15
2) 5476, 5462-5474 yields -1.53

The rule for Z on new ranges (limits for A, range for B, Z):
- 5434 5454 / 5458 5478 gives 0.8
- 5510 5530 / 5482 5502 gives 0.2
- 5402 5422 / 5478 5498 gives 0.8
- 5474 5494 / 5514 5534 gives 1.6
